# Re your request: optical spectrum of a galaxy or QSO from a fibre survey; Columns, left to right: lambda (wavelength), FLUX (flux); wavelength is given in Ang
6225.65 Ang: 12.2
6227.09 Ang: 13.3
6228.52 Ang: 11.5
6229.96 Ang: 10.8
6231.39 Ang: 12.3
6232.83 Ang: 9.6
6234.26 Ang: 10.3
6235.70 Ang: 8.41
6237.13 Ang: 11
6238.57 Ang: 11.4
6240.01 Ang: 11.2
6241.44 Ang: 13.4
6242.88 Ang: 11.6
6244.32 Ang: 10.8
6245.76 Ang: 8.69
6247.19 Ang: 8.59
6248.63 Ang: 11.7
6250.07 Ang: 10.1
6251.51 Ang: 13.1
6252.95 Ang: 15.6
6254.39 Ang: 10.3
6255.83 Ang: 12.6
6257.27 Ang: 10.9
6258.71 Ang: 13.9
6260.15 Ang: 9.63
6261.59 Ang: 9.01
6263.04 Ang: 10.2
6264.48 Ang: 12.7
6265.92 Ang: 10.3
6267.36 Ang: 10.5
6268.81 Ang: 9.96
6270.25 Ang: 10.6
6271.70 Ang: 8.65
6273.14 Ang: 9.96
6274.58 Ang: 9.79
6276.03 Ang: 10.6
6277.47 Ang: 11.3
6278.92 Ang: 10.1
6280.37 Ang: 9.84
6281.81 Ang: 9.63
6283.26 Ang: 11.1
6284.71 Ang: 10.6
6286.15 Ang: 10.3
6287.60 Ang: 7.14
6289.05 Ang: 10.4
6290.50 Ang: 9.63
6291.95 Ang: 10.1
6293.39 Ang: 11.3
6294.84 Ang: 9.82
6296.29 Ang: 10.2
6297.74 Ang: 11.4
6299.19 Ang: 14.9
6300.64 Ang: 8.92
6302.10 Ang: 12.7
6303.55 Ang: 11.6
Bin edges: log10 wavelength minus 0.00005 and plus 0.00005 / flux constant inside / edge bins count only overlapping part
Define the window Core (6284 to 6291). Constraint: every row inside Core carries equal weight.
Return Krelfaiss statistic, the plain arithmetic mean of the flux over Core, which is 9.6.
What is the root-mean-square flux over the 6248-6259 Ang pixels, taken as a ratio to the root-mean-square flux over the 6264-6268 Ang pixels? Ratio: 1.11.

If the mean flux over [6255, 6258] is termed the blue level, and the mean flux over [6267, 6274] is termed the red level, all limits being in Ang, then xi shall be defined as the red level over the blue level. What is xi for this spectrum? 0.85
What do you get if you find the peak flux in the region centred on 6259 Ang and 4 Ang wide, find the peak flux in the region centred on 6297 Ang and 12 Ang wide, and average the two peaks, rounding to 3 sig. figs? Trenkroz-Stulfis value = 14.4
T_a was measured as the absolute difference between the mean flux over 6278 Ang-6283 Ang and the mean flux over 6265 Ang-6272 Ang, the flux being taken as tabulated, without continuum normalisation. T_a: 0.1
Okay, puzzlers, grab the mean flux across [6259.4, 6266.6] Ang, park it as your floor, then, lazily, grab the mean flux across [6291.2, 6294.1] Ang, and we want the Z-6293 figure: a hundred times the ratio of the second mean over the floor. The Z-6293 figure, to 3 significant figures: 103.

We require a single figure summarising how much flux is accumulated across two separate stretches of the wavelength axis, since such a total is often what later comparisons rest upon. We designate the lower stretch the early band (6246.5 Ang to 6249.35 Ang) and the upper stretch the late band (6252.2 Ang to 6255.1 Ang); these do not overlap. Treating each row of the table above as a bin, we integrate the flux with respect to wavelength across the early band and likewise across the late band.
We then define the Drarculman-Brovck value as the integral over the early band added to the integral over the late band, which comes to 66.5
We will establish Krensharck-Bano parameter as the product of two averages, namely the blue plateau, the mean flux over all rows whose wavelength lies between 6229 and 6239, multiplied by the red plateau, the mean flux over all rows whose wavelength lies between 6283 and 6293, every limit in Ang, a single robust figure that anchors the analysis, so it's 104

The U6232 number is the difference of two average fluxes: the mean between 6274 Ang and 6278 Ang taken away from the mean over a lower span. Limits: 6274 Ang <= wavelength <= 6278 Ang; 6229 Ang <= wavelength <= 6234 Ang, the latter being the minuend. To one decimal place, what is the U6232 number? 0.3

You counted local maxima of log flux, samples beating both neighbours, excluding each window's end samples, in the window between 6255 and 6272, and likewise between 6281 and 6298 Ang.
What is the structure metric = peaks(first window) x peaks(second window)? 12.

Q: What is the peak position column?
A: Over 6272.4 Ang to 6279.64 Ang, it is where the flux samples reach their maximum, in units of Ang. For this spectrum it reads 6277.47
